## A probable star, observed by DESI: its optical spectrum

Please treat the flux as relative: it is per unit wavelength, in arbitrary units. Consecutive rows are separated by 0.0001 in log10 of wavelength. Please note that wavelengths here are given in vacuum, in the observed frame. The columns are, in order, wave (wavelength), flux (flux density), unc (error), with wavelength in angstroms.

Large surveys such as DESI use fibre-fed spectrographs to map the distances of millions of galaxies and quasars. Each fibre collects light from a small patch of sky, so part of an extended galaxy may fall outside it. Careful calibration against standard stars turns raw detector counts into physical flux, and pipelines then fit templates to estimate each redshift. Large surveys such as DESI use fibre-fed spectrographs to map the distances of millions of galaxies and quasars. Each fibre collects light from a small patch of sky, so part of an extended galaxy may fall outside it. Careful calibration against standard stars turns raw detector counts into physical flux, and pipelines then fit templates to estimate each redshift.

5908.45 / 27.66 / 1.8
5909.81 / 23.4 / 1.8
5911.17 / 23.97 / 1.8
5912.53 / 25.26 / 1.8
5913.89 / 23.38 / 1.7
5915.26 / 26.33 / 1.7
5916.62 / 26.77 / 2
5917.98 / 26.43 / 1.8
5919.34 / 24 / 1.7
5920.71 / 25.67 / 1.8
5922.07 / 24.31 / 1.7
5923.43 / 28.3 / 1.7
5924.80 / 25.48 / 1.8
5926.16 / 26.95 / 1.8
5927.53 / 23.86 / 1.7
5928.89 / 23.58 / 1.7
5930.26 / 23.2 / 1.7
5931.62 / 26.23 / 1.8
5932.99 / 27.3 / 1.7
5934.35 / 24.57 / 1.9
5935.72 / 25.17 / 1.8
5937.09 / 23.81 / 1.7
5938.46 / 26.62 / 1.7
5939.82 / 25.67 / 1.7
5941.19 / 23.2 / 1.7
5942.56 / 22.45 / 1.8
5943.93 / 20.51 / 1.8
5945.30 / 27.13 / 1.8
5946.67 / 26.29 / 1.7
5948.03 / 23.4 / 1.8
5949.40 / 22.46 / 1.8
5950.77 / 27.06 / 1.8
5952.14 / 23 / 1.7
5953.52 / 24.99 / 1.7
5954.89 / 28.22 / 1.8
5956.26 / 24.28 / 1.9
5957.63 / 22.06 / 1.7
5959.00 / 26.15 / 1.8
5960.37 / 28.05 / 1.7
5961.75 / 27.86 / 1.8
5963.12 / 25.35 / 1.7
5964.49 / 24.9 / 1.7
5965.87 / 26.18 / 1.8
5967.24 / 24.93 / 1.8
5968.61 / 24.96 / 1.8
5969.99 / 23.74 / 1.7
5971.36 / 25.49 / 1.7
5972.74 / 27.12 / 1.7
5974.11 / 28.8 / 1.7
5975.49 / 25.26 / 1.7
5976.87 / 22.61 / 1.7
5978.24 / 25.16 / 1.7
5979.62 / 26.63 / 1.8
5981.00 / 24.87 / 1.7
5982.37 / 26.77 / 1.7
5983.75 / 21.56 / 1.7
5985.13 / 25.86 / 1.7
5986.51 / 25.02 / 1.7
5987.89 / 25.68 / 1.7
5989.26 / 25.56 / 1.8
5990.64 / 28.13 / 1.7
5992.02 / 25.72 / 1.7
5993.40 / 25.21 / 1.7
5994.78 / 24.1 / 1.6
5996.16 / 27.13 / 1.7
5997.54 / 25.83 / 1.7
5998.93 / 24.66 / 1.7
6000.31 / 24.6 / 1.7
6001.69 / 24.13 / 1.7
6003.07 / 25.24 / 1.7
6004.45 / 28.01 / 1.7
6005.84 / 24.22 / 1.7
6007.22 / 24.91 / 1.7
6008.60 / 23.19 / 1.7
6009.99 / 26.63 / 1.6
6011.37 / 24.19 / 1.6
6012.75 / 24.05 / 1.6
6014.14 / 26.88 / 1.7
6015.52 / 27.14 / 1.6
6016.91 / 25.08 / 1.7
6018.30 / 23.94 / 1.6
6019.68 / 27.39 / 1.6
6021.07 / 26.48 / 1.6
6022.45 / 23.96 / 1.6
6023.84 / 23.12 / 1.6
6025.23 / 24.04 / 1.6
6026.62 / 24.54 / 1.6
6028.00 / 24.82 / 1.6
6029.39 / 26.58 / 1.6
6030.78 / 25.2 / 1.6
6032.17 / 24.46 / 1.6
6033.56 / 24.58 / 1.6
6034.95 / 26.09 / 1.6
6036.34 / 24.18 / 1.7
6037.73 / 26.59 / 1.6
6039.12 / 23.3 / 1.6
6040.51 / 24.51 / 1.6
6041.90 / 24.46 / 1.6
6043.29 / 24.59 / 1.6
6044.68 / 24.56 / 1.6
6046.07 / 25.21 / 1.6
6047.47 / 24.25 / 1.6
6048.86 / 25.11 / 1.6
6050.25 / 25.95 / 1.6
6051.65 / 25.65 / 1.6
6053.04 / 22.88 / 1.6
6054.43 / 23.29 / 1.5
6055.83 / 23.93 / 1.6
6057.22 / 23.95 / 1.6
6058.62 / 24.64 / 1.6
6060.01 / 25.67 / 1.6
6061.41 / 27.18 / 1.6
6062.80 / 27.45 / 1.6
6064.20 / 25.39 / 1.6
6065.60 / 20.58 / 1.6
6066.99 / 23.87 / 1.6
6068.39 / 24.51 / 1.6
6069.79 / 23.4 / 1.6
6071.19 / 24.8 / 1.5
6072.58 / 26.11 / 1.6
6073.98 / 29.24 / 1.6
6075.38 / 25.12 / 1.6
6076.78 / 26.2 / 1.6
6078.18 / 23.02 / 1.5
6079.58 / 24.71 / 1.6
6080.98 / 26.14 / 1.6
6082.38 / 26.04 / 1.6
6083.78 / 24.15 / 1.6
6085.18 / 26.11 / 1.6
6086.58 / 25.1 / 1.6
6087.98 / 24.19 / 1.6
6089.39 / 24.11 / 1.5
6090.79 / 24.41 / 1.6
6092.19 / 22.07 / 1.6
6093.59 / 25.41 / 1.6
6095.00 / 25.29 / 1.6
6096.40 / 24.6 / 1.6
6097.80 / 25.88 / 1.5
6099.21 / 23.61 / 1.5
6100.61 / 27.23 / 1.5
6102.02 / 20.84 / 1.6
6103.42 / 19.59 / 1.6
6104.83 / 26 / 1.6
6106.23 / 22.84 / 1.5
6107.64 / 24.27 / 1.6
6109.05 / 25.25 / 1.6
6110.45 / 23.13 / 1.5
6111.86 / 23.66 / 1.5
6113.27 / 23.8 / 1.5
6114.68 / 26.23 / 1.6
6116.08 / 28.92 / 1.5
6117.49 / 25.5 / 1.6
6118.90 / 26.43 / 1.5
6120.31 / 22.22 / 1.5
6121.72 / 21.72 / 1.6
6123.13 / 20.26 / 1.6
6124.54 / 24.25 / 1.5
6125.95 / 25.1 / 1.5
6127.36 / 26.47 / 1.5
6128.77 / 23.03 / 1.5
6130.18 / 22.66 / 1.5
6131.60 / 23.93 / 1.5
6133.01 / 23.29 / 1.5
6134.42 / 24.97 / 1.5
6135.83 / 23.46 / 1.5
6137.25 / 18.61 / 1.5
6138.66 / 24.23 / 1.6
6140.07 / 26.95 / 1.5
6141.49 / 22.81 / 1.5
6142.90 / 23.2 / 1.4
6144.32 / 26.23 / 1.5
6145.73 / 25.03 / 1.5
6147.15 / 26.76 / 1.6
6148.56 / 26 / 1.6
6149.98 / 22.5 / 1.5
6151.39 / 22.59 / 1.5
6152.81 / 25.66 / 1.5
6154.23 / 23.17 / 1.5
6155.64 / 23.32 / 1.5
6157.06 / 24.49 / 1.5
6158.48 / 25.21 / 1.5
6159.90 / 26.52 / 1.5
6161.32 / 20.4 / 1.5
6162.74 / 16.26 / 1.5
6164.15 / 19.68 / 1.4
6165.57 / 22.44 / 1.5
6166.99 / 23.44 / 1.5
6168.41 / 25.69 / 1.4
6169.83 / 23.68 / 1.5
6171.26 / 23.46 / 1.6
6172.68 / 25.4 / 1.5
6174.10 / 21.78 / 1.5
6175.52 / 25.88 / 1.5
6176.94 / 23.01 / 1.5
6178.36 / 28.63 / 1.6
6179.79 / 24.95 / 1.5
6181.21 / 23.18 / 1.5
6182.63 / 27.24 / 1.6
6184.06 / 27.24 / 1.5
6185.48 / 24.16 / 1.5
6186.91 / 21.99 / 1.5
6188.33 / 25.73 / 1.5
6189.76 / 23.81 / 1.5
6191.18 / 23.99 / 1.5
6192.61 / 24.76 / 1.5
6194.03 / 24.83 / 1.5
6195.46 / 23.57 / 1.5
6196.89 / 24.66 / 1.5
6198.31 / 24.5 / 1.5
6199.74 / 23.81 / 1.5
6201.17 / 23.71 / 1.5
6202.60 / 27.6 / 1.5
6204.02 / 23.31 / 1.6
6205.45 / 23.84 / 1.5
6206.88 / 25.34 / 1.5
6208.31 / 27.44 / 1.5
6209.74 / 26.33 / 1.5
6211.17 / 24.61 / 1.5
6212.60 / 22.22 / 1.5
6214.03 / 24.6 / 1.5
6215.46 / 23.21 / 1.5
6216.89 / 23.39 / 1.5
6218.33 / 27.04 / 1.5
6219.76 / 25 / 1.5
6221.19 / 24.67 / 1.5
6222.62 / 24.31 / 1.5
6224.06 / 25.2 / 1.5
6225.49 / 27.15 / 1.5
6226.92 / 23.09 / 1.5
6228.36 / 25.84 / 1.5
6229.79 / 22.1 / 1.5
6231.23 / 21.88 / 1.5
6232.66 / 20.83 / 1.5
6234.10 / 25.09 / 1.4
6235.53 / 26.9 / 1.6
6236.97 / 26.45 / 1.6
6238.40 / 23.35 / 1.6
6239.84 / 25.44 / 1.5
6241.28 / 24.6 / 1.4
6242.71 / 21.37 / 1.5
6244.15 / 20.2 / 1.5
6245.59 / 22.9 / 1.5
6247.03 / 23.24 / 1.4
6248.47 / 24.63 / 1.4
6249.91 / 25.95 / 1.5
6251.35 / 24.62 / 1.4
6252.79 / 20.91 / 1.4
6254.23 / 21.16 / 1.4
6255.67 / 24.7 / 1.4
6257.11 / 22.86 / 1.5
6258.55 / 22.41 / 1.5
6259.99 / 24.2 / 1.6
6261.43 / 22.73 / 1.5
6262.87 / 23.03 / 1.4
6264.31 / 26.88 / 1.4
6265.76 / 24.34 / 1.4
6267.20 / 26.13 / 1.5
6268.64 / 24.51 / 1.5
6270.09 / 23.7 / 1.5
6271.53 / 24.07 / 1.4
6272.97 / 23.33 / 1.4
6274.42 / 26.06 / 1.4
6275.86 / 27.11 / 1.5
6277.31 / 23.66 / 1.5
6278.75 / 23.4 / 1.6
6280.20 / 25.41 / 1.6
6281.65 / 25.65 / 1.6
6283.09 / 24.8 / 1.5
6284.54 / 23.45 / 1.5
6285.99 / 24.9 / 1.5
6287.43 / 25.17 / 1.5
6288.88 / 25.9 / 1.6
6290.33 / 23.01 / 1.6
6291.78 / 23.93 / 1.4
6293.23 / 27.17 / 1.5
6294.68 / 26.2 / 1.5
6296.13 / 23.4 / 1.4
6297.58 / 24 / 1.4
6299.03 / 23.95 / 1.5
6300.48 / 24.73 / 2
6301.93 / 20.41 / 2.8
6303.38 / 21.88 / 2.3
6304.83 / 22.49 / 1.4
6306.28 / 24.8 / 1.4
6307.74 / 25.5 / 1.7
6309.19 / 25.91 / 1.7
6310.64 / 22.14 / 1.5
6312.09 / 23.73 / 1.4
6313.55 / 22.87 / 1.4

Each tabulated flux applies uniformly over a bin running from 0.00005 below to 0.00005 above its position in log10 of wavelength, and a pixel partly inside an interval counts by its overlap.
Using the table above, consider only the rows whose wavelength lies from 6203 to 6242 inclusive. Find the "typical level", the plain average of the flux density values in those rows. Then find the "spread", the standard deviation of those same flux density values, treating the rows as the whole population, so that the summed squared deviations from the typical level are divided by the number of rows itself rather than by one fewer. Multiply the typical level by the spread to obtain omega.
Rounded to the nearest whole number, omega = 42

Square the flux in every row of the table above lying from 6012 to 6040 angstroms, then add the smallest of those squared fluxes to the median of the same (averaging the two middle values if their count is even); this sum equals 1145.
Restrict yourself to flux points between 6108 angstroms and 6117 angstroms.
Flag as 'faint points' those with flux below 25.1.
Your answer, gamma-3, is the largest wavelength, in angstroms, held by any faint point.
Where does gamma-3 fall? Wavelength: 6113.27 angstroms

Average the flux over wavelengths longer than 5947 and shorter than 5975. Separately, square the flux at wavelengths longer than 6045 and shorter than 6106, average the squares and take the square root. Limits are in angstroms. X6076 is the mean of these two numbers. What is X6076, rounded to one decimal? 25.1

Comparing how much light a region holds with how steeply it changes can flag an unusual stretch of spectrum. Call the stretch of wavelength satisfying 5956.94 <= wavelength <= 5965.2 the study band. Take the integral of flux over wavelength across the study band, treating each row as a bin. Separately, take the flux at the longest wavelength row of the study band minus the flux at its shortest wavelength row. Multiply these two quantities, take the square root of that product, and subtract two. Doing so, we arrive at 23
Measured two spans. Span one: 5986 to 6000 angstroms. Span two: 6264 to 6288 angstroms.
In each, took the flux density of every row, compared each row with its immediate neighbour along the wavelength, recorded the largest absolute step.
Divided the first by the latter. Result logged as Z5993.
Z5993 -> 0.88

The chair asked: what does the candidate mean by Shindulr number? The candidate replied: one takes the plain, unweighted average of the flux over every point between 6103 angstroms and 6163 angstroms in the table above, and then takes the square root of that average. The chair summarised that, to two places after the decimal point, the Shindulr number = 4.89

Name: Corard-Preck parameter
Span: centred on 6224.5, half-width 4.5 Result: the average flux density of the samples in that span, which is 25.0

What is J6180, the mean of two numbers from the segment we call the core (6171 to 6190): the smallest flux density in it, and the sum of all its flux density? 184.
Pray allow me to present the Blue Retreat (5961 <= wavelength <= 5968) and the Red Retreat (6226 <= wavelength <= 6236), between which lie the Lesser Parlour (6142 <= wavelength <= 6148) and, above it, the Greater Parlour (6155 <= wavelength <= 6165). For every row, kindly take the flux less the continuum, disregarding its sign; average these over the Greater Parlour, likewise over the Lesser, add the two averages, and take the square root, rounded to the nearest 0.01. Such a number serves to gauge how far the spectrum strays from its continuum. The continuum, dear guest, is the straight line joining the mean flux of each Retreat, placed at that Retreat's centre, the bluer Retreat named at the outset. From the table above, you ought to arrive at 2.12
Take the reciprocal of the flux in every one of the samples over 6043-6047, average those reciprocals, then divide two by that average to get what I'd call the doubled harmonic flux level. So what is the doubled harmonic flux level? 49.6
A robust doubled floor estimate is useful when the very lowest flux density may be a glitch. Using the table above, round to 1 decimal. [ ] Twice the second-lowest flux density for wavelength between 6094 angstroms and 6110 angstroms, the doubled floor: 41.7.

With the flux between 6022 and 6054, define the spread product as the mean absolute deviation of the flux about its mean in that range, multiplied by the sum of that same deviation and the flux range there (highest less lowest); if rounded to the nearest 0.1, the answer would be 3.4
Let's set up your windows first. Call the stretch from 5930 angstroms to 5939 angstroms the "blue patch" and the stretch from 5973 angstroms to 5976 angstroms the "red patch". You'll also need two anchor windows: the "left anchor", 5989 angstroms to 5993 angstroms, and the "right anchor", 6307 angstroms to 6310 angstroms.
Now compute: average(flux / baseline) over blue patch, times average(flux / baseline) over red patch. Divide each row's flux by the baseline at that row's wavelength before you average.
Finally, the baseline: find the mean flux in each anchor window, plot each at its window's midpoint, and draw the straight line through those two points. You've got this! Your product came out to 0.97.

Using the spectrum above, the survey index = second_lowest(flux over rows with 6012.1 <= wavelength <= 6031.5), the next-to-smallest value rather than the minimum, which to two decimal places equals 23.94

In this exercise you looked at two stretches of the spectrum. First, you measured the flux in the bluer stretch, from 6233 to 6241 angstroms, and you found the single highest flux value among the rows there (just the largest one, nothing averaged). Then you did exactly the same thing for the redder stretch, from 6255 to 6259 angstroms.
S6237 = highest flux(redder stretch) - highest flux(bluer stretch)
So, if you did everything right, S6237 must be -2.2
